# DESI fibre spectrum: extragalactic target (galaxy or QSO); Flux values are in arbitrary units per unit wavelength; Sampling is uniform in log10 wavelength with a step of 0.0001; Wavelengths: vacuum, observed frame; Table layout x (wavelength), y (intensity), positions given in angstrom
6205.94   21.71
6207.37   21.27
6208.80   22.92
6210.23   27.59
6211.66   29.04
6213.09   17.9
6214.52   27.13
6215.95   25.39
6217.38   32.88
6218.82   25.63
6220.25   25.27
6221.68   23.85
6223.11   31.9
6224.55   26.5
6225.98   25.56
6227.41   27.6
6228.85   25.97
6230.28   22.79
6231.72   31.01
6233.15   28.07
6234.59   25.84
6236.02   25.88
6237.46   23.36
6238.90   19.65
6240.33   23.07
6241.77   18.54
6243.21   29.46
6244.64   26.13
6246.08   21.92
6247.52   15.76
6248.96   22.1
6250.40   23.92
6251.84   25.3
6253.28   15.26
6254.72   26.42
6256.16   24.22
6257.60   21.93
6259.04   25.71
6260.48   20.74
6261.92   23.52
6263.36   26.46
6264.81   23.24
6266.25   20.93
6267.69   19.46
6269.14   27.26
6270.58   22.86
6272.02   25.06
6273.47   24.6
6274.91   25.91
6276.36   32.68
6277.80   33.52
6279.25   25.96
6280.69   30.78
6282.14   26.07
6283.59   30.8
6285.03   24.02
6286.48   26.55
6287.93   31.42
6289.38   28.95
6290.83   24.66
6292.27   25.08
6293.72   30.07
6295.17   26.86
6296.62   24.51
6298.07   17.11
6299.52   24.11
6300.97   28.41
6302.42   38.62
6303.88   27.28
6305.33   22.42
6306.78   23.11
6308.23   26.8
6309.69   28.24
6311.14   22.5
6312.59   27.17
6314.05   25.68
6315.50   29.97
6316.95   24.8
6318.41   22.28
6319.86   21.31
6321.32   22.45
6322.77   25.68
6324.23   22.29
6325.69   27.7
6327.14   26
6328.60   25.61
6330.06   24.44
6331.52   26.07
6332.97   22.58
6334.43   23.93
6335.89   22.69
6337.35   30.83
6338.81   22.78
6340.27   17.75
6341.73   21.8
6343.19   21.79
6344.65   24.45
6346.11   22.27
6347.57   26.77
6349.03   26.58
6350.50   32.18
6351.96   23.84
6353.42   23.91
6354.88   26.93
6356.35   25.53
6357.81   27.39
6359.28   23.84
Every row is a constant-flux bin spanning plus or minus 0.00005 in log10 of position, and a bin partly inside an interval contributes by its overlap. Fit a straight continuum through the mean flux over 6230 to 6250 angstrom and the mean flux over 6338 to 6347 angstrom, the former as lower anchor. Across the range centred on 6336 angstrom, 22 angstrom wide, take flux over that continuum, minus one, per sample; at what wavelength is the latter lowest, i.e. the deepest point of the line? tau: 6340.27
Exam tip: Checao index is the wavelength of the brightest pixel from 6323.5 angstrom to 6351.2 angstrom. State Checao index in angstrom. 6350.50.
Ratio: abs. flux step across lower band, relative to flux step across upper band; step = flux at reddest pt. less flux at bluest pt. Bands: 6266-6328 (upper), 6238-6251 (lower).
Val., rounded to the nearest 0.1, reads 0.8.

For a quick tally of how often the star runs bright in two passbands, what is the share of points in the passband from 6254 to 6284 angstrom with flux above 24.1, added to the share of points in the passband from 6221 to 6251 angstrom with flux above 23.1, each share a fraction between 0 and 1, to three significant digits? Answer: 1.33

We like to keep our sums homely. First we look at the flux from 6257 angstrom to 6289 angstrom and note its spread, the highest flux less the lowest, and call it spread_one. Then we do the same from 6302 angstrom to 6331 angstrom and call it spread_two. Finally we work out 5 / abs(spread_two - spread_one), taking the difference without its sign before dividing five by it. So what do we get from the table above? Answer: 1.5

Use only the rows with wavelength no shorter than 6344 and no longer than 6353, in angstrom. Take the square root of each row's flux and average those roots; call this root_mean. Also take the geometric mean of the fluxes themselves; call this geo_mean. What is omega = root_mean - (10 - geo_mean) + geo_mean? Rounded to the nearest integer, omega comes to 47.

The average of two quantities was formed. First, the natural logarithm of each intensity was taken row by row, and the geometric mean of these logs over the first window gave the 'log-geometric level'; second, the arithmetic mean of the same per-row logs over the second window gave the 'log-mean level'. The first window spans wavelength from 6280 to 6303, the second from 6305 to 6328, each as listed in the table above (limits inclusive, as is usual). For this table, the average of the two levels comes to 3.25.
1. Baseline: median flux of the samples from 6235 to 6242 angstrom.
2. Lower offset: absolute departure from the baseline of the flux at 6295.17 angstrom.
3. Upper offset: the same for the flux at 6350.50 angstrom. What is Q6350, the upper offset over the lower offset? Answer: 2.4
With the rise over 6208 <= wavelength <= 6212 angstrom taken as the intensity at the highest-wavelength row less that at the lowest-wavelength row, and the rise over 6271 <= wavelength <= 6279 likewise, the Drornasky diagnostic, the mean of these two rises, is 7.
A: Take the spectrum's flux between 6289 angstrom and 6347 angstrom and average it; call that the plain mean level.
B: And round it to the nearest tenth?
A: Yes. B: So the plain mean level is 25.0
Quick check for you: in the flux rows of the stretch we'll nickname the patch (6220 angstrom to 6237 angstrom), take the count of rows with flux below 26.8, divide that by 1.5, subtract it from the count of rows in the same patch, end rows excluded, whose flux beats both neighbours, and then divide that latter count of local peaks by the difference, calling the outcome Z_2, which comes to -1.3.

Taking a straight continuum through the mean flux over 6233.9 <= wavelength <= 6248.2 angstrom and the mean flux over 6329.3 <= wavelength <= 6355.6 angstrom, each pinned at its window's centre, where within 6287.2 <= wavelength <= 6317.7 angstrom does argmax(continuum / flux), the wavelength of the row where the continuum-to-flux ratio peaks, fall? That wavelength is 6298.07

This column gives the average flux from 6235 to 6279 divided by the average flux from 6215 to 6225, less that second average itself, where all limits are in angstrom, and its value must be -26.5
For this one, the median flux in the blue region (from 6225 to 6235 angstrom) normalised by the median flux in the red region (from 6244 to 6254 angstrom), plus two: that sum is 3.18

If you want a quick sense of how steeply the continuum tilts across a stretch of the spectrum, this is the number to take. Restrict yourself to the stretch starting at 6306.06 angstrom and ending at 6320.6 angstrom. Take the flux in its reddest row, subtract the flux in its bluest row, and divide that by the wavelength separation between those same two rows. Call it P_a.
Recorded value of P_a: -0.14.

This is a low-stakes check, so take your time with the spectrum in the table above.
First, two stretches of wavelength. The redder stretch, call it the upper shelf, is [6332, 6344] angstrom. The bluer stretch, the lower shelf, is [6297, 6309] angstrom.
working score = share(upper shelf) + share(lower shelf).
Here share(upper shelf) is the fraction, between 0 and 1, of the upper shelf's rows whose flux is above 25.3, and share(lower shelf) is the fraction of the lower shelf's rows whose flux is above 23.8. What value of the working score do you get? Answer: 0.75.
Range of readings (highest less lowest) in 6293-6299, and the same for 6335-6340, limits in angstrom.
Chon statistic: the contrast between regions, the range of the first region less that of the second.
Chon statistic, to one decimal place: 4.8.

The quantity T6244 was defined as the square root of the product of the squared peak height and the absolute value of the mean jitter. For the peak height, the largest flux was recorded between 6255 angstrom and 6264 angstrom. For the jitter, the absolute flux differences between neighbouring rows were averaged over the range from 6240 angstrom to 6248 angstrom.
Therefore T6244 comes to 64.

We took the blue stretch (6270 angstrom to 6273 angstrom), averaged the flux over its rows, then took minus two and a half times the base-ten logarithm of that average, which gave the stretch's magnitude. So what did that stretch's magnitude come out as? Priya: -3.45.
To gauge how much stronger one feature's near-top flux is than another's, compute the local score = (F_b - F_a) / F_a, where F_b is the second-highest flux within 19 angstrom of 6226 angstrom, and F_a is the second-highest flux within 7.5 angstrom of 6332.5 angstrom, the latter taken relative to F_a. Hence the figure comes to 0.15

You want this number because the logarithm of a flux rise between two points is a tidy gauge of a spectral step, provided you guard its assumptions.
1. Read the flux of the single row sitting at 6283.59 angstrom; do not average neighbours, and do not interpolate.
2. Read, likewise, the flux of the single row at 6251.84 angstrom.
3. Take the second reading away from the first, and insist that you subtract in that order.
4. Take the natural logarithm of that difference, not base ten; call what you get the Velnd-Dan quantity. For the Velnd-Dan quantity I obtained 1.7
